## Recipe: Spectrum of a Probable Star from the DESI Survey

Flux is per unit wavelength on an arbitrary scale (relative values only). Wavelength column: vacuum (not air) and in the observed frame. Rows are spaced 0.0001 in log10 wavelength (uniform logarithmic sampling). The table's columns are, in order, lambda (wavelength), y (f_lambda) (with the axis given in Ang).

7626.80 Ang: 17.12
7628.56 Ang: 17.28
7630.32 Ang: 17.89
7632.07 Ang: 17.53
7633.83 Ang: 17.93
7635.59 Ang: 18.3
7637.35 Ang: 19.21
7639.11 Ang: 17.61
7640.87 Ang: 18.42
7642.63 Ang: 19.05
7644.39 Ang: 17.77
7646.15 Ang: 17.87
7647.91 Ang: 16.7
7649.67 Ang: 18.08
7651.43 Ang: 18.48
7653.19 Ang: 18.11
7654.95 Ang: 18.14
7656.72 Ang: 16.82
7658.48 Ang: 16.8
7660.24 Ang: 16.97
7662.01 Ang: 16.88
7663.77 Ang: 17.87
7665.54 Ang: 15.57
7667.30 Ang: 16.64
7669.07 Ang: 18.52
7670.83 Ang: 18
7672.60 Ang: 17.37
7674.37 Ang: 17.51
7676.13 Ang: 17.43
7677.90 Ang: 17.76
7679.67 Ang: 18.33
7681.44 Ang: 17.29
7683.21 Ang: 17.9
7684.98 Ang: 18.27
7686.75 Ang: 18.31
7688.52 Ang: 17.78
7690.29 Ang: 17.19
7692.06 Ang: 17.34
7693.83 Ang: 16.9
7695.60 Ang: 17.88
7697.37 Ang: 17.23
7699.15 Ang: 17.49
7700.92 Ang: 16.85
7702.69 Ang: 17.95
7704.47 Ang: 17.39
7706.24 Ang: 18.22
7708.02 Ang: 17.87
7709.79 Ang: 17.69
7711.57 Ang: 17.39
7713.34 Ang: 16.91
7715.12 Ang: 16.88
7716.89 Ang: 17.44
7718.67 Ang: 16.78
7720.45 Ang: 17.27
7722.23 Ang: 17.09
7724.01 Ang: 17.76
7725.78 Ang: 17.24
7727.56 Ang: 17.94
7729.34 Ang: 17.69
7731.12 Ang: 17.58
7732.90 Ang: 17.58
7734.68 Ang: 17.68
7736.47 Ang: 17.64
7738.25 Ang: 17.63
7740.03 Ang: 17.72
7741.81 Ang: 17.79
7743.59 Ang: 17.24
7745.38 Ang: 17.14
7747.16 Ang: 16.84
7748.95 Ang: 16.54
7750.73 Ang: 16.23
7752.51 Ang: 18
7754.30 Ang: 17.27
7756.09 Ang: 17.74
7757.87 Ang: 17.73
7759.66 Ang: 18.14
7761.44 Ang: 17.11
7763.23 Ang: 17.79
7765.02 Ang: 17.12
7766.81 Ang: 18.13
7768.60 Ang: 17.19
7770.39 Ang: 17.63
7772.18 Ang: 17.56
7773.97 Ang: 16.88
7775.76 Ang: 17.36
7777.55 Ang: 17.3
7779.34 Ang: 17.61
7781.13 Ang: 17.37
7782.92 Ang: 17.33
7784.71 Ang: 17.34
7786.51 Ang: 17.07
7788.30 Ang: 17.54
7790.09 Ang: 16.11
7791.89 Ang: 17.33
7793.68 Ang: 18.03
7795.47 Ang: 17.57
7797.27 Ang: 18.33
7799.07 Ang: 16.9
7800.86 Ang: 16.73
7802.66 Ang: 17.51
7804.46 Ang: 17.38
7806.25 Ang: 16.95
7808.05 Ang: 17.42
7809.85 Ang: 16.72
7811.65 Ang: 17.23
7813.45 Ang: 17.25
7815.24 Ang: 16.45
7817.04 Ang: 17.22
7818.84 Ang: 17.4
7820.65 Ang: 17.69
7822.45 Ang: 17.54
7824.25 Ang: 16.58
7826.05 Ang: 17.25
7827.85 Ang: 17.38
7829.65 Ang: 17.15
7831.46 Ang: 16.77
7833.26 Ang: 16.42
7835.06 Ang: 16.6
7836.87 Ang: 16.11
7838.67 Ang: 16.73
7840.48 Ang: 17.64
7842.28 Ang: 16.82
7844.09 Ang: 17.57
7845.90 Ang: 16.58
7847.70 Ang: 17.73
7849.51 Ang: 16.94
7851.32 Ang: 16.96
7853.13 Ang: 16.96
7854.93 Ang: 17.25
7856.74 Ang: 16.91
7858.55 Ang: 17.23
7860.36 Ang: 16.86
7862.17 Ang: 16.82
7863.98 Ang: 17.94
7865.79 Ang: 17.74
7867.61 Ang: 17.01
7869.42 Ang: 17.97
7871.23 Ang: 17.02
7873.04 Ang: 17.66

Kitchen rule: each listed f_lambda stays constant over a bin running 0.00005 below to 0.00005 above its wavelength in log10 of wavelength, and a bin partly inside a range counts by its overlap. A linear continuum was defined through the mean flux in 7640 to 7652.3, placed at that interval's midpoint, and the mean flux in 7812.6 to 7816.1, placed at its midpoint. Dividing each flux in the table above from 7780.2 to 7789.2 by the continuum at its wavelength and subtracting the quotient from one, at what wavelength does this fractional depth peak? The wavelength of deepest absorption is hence 7786.51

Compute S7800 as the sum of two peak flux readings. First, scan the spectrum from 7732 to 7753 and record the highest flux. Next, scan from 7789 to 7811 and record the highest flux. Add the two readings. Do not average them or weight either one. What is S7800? 36.3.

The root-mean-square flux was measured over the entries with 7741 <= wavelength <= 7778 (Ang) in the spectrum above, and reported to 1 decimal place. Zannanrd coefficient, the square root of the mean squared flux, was 17.4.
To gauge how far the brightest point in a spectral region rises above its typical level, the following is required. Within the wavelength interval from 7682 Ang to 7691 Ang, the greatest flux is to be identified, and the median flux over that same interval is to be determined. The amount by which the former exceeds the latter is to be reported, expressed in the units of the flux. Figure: 0.41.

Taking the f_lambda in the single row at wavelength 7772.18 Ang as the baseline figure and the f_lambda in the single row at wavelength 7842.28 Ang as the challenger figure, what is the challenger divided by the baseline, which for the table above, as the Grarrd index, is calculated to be 0.96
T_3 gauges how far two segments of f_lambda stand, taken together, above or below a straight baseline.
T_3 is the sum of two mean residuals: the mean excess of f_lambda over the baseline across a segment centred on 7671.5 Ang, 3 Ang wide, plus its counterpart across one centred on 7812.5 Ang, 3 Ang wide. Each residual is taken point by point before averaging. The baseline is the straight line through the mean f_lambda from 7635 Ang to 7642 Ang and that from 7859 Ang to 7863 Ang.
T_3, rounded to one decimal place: -0.4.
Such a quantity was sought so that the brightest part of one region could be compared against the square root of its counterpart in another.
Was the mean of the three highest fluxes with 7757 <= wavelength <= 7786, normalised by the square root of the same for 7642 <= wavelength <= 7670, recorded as 4.17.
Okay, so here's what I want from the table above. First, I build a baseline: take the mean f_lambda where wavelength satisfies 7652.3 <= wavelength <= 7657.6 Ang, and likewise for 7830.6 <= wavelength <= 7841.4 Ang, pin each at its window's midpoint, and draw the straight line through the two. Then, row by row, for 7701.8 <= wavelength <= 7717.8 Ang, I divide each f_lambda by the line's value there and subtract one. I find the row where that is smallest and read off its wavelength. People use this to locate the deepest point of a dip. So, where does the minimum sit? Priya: 7715.12 Ang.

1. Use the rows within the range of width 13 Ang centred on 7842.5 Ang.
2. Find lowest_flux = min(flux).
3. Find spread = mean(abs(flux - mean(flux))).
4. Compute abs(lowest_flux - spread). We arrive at 15.6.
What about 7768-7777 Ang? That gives 16.6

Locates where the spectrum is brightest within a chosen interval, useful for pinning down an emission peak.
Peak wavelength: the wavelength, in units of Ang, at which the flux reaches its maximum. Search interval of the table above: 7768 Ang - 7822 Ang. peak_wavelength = 7797.27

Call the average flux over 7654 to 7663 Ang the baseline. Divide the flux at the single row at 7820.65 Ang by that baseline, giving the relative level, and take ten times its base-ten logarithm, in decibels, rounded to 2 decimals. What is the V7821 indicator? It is 0.14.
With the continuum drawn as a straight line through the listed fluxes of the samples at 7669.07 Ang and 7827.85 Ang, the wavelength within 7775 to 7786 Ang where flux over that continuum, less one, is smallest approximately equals 7777.55 Ang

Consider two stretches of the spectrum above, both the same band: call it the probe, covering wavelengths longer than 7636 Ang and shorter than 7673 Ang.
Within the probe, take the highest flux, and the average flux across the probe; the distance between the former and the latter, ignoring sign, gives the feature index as 1.5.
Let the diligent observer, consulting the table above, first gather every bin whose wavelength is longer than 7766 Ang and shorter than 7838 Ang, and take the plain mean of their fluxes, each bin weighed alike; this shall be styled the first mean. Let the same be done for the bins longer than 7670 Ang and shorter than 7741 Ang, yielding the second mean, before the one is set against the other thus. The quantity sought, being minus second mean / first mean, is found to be -1.020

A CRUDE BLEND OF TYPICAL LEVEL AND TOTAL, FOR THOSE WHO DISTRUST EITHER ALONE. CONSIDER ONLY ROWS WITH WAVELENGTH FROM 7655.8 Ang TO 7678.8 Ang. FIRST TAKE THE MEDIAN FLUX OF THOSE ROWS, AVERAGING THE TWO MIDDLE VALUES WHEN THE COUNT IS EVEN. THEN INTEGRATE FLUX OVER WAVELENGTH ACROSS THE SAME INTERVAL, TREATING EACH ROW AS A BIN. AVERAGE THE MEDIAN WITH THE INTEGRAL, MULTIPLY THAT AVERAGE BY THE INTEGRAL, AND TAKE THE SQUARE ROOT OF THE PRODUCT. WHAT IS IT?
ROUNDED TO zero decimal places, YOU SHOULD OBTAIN 286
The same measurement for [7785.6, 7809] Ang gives 292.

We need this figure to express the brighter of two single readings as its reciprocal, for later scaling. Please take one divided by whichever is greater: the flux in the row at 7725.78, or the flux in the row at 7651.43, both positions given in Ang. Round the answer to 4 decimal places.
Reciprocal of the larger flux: 0.0541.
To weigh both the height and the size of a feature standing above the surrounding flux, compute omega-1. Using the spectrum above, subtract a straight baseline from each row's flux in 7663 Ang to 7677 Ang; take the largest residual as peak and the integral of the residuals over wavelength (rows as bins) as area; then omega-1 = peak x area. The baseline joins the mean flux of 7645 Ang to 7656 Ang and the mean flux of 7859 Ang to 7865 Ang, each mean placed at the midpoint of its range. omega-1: -4.5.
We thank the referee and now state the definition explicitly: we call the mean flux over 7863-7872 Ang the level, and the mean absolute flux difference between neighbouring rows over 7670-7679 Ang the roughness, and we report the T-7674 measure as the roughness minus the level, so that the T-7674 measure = -17.2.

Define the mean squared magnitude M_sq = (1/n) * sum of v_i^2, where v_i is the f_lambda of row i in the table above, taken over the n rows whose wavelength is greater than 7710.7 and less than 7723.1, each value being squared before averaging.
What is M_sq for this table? 293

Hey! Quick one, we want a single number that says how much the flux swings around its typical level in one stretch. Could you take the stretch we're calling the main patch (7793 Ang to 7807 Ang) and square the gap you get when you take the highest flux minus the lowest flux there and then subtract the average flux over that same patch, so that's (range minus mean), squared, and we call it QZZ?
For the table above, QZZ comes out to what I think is 250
